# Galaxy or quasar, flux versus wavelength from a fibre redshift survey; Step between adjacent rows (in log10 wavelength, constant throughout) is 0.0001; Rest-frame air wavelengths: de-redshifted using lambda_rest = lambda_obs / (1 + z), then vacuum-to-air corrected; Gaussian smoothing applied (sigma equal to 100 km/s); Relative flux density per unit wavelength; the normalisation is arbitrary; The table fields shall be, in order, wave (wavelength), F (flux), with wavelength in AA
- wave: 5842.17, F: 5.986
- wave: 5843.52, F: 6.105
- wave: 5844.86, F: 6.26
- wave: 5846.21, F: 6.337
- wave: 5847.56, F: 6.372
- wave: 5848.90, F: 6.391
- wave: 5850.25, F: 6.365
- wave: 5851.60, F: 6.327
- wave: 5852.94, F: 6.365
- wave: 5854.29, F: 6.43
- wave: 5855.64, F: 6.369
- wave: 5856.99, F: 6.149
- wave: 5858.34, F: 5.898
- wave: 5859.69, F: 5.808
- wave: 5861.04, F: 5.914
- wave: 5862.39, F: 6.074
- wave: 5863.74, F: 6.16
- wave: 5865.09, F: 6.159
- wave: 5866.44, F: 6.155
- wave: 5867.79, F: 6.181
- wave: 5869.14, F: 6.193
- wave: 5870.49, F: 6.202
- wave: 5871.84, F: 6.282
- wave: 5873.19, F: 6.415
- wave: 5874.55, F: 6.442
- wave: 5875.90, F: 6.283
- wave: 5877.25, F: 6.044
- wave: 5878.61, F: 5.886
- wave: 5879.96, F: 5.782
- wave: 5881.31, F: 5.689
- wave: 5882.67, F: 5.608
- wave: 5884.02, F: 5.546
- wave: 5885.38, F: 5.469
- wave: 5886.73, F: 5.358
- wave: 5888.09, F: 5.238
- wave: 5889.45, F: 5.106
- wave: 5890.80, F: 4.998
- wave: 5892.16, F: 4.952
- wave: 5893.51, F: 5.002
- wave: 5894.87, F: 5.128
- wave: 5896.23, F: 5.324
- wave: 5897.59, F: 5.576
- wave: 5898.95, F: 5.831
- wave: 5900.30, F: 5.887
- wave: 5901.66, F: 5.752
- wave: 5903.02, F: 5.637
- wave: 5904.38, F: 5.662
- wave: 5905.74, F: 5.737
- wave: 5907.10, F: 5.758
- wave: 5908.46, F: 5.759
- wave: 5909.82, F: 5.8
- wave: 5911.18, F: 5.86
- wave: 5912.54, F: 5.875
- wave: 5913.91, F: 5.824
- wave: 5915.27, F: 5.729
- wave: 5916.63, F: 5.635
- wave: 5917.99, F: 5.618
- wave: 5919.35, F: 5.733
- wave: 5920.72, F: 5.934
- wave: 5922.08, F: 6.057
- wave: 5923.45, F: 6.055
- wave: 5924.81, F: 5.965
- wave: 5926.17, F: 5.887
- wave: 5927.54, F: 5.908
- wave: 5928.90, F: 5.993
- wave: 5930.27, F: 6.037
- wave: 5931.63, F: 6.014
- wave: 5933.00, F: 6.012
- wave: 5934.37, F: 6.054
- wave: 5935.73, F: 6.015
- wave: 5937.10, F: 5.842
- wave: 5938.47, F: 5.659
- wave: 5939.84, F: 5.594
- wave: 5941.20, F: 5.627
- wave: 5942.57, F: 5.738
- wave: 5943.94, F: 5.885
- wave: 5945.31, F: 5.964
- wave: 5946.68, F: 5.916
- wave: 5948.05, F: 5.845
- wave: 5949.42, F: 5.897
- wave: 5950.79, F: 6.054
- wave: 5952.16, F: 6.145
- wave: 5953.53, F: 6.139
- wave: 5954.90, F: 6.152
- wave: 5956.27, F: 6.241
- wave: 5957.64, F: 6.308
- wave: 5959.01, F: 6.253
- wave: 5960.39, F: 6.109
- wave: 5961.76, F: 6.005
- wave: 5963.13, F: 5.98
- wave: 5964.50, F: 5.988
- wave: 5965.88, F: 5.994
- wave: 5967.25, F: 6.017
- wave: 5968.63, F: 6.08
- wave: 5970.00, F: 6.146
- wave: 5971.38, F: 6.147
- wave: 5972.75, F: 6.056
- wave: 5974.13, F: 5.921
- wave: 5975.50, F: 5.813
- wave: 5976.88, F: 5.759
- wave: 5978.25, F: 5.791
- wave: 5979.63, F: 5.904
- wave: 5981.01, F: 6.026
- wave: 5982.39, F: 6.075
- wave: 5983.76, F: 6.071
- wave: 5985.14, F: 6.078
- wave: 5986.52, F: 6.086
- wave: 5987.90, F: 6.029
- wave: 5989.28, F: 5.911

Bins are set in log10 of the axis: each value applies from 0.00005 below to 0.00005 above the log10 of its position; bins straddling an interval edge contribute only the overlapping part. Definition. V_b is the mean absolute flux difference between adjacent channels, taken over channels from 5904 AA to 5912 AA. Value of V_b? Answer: 0.040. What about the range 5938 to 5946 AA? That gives 0.087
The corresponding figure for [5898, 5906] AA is 0.081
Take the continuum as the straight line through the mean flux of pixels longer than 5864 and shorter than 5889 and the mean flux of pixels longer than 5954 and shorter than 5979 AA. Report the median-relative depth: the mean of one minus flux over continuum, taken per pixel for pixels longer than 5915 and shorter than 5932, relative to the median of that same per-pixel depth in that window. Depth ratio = 1.84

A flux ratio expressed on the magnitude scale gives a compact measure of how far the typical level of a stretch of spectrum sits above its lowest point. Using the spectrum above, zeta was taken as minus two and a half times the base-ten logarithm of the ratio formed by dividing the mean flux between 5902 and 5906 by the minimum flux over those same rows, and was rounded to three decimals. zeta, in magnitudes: -0.008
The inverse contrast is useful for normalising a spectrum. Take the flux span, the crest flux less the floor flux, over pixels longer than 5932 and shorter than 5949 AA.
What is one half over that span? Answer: 1.1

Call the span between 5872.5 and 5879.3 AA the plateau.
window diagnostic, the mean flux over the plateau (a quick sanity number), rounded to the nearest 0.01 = 6.21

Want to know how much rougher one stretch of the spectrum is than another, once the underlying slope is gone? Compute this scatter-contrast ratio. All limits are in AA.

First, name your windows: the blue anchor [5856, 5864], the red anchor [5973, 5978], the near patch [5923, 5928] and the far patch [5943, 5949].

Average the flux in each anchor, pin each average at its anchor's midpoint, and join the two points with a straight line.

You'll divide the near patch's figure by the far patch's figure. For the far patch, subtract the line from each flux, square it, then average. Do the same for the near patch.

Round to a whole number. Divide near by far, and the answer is 2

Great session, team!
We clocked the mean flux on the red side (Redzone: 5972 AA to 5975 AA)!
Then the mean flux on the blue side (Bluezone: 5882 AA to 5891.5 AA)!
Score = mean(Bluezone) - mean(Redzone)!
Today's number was -0.66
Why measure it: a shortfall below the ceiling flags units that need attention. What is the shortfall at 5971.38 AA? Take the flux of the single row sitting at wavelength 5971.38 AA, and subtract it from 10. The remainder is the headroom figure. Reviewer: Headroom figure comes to 3.85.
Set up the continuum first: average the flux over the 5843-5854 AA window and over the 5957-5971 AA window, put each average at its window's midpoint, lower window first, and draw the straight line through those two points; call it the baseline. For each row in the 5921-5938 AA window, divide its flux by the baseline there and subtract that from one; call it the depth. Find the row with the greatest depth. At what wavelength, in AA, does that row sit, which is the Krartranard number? 5937.10 AA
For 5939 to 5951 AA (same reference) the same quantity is 5939.84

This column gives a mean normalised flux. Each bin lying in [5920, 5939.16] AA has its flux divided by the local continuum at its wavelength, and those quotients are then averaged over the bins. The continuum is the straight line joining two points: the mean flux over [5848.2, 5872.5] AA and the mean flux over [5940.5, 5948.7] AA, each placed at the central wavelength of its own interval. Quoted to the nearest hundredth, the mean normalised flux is 1.01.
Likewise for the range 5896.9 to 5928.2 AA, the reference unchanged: 0.97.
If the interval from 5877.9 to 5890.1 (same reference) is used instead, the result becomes 0.91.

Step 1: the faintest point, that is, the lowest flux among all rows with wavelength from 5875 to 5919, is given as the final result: 4.952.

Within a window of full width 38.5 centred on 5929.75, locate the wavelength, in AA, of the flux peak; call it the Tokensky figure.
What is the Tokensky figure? 5922.08 AA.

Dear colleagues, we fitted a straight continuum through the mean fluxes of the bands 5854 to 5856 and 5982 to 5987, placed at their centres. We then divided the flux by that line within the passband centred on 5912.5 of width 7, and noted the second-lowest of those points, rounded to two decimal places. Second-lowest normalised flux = 0.93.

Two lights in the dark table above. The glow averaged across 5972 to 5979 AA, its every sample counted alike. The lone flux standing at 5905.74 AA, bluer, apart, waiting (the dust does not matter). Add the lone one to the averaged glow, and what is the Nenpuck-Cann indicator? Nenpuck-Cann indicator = 11.61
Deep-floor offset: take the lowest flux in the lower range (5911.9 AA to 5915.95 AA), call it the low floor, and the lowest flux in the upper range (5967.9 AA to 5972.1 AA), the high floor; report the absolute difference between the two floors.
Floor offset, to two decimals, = 0.35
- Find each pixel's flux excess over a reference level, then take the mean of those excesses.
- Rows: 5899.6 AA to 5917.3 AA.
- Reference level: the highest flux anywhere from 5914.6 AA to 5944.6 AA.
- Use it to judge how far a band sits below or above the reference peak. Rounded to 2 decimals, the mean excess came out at -0.29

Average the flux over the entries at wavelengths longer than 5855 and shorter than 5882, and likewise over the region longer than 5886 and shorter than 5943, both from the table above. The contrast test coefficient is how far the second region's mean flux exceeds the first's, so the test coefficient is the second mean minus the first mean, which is -0.4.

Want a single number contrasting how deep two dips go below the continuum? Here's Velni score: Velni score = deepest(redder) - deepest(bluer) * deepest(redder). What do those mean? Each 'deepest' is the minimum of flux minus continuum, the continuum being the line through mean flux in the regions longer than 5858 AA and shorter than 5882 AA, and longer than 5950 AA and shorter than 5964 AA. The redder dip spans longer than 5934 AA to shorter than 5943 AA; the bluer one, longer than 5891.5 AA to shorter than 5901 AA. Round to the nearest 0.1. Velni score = -1.1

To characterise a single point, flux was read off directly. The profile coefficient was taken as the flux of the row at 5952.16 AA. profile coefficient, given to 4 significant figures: 6.145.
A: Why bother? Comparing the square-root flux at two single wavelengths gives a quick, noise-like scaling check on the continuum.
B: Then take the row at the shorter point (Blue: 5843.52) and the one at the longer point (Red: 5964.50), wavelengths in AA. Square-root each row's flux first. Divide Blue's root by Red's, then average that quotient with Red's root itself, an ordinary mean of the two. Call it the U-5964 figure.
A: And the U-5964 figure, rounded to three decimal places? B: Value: 1.728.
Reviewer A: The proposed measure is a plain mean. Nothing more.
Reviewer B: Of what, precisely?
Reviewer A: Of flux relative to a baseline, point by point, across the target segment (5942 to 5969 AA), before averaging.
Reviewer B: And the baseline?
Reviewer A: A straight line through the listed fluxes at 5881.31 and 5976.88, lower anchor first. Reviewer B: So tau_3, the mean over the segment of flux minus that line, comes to 0.3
